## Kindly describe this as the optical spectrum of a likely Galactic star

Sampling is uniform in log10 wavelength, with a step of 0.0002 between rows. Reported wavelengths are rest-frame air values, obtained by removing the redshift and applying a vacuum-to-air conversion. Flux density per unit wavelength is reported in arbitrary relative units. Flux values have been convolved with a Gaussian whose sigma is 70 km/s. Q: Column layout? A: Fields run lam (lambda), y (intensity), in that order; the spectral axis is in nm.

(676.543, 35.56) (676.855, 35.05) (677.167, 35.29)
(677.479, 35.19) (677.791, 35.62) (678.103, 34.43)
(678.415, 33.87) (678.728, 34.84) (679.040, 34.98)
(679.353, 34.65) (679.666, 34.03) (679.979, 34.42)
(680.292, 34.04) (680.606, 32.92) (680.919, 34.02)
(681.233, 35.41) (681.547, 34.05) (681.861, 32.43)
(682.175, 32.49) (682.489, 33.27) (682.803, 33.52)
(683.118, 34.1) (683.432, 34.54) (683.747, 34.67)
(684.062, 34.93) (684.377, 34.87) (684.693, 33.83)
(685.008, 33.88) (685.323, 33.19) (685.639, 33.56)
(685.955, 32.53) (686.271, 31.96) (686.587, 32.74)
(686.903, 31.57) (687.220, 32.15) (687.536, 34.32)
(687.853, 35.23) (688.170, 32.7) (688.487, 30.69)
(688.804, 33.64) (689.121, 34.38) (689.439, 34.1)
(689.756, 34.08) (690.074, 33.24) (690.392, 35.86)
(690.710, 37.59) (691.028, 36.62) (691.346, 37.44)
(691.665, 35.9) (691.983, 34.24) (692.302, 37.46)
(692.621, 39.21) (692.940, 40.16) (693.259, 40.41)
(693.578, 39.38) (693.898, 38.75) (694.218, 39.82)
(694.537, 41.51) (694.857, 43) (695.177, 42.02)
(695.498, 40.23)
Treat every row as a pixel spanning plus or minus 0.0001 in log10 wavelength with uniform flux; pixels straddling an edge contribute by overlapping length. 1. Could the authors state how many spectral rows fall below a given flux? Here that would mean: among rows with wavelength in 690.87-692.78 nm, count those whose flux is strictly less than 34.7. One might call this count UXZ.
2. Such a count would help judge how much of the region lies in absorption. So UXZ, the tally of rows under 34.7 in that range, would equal 1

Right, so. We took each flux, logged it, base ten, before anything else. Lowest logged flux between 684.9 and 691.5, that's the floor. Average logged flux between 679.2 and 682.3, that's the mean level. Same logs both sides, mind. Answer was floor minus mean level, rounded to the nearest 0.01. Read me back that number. -0.04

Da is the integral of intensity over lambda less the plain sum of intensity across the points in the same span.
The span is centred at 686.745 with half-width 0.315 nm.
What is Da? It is -44.0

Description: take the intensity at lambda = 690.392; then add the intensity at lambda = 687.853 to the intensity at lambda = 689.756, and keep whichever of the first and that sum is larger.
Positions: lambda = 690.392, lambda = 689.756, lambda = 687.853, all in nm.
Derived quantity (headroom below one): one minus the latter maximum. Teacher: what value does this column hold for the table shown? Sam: -68.3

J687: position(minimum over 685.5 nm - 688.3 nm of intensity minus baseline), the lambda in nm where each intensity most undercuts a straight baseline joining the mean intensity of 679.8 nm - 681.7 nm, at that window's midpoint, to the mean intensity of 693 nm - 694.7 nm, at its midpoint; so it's 686.903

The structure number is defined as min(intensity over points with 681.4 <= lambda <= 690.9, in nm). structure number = 30.69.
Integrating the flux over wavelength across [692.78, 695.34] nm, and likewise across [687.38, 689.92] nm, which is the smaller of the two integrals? 85.4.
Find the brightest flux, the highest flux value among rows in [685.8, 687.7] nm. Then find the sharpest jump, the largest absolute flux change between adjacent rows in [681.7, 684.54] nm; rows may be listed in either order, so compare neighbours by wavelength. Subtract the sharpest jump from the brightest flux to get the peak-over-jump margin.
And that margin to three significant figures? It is 33.5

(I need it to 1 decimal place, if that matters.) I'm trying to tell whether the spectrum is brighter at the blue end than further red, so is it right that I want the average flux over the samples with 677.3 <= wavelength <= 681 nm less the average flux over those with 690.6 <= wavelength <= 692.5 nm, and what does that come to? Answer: -2.1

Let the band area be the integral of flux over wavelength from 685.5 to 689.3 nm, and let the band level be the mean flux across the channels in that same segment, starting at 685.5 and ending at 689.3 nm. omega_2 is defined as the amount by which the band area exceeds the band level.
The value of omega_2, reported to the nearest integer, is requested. 92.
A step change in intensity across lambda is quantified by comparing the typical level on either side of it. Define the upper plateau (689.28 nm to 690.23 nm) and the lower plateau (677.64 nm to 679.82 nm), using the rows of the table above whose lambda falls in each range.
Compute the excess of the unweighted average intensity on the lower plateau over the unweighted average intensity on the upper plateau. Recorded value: 1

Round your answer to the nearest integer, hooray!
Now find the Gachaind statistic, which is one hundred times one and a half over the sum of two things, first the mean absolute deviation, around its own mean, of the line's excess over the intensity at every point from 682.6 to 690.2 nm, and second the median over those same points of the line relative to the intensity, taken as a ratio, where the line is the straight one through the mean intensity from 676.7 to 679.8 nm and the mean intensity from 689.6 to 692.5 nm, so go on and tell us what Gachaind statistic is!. 75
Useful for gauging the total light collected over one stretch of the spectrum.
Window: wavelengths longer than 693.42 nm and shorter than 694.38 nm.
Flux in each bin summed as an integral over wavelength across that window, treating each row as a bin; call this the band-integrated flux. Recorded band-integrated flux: 37.7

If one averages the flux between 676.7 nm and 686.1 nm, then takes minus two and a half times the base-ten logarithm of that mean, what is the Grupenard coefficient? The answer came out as -3.83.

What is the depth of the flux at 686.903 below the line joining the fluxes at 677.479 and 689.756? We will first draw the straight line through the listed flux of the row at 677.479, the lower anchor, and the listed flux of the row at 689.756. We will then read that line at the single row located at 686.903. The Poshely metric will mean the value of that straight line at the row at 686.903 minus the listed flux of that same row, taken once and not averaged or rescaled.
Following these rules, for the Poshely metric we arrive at 2.8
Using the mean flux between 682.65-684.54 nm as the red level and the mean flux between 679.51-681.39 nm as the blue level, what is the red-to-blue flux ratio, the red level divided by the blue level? 1.01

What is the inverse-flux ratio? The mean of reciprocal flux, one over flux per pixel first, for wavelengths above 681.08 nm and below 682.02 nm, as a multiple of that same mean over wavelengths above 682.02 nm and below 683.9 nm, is 0.99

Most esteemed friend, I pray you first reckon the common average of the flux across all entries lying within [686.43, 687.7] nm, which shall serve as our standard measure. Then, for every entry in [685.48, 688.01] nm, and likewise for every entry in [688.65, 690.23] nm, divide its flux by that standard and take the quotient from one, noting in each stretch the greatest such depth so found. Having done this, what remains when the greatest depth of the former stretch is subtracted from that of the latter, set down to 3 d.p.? -0.051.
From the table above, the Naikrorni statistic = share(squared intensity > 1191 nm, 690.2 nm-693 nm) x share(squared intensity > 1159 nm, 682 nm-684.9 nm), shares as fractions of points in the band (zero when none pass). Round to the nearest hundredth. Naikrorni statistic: 0.49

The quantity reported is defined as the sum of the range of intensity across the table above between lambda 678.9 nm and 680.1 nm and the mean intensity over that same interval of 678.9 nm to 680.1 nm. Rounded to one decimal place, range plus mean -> 35.5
